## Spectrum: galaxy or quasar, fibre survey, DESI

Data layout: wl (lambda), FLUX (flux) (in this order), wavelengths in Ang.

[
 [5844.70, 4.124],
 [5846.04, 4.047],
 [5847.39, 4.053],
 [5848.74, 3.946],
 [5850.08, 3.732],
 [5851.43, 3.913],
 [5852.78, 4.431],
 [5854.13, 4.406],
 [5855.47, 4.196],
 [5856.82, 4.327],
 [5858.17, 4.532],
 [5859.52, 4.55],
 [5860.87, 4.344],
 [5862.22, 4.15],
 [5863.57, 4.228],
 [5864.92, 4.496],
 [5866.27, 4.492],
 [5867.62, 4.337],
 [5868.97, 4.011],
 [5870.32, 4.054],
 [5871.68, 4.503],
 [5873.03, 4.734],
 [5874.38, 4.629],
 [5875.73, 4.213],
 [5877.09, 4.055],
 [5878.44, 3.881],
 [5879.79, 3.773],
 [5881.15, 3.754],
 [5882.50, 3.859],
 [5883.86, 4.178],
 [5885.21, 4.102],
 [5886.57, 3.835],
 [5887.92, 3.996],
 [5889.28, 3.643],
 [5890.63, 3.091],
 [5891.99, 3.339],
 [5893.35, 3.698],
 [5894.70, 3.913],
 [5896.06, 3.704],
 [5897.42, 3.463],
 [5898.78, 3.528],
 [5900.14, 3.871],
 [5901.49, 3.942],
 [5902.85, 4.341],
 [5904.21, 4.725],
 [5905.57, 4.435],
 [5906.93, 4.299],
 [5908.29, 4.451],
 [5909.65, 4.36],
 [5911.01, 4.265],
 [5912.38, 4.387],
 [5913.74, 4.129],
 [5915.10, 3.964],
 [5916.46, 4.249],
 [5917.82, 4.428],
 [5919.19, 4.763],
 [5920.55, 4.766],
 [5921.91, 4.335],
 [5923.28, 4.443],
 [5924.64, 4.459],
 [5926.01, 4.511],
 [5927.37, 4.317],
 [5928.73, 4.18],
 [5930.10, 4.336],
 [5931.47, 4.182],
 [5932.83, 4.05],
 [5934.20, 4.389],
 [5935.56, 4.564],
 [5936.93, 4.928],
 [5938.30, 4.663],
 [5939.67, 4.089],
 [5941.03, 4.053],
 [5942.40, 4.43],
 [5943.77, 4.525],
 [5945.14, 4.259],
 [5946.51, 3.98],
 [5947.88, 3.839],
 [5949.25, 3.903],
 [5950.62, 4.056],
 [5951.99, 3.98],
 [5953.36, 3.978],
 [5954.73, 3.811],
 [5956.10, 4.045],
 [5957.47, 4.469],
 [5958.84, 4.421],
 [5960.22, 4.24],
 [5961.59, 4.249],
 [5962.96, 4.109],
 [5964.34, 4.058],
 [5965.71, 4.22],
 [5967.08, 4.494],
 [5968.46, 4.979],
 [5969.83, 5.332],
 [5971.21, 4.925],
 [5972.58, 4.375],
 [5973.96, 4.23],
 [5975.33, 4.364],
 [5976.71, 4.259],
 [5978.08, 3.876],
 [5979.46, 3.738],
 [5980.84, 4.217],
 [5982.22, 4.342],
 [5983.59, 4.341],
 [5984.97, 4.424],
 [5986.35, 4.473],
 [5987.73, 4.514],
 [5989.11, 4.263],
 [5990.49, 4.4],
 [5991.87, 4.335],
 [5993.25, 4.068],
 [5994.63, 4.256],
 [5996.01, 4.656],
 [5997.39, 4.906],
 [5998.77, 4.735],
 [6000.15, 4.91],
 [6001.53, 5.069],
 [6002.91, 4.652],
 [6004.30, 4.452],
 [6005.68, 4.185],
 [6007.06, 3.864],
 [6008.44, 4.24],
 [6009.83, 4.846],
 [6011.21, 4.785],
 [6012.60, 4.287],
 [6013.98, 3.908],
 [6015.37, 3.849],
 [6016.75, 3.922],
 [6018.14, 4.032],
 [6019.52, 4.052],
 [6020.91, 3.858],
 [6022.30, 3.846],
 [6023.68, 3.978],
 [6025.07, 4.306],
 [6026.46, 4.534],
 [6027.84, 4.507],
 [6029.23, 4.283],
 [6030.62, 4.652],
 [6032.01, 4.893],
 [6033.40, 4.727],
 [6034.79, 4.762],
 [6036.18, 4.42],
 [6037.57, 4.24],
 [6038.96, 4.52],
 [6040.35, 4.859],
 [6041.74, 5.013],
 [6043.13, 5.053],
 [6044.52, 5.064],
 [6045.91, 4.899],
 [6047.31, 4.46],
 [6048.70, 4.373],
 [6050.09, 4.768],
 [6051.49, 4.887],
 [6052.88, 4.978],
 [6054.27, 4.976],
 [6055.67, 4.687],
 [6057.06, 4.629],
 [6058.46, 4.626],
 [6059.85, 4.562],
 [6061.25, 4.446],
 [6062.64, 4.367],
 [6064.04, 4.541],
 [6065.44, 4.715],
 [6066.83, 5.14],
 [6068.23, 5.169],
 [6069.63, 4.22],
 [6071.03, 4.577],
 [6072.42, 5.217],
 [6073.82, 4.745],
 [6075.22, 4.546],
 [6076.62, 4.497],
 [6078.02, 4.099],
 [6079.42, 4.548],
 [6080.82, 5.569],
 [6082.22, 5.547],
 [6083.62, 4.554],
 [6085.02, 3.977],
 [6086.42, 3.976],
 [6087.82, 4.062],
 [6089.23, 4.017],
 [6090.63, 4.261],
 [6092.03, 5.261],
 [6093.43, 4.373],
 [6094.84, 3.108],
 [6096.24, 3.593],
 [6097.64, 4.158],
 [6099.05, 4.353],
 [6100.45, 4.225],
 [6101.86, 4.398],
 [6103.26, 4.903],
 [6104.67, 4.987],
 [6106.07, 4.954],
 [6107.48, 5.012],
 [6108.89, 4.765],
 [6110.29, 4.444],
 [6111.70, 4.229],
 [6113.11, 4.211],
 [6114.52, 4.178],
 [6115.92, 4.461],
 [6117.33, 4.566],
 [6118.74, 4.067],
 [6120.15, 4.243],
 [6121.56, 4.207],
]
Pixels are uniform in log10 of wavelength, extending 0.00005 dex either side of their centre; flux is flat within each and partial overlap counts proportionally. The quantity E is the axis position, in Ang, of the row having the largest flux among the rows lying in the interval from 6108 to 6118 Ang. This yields 6108.89 Ang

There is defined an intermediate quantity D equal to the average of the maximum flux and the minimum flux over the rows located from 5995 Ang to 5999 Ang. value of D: 4.8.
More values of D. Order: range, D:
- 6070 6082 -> 4.8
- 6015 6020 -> 4.0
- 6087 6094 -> 4.6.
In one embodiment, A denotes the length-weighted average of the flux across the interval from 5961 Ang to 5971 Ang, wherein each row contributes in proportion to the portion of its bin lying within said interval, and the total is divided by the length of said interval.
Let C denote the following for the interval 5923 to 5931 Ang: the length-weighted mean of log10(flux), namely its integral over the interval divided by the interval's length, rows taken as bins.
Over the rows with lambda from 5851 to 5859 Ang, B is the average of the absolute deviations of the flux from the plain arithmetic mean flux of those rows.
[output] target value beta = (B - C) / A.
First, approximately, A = 4.51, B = 0.16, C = 0.640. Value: -0.105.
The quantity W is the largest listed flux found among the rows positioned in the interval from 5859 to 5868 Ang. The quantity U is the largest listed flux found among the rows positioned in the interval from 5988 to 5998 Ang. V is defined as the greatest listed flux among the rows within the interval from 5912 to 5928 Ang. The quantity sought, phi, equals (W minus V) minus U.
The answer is -5.12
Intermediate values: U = 4.906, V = 4.766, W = 4.55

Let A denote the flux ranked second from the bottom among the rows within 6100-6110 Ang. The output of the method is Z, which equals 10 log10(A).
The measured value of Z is 6.4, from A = 4.398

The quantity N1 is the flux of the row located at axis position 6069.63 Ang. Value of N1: 4.22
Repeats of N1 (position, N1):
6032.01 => 4.893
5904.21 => 4.725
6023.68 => 3.978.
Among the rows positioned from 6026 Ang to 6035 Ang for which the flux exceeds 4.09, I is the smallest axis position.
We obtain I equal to 6026.46 Ang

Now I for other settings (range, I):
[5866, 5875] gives 5866.27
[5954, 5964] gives 5957.47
